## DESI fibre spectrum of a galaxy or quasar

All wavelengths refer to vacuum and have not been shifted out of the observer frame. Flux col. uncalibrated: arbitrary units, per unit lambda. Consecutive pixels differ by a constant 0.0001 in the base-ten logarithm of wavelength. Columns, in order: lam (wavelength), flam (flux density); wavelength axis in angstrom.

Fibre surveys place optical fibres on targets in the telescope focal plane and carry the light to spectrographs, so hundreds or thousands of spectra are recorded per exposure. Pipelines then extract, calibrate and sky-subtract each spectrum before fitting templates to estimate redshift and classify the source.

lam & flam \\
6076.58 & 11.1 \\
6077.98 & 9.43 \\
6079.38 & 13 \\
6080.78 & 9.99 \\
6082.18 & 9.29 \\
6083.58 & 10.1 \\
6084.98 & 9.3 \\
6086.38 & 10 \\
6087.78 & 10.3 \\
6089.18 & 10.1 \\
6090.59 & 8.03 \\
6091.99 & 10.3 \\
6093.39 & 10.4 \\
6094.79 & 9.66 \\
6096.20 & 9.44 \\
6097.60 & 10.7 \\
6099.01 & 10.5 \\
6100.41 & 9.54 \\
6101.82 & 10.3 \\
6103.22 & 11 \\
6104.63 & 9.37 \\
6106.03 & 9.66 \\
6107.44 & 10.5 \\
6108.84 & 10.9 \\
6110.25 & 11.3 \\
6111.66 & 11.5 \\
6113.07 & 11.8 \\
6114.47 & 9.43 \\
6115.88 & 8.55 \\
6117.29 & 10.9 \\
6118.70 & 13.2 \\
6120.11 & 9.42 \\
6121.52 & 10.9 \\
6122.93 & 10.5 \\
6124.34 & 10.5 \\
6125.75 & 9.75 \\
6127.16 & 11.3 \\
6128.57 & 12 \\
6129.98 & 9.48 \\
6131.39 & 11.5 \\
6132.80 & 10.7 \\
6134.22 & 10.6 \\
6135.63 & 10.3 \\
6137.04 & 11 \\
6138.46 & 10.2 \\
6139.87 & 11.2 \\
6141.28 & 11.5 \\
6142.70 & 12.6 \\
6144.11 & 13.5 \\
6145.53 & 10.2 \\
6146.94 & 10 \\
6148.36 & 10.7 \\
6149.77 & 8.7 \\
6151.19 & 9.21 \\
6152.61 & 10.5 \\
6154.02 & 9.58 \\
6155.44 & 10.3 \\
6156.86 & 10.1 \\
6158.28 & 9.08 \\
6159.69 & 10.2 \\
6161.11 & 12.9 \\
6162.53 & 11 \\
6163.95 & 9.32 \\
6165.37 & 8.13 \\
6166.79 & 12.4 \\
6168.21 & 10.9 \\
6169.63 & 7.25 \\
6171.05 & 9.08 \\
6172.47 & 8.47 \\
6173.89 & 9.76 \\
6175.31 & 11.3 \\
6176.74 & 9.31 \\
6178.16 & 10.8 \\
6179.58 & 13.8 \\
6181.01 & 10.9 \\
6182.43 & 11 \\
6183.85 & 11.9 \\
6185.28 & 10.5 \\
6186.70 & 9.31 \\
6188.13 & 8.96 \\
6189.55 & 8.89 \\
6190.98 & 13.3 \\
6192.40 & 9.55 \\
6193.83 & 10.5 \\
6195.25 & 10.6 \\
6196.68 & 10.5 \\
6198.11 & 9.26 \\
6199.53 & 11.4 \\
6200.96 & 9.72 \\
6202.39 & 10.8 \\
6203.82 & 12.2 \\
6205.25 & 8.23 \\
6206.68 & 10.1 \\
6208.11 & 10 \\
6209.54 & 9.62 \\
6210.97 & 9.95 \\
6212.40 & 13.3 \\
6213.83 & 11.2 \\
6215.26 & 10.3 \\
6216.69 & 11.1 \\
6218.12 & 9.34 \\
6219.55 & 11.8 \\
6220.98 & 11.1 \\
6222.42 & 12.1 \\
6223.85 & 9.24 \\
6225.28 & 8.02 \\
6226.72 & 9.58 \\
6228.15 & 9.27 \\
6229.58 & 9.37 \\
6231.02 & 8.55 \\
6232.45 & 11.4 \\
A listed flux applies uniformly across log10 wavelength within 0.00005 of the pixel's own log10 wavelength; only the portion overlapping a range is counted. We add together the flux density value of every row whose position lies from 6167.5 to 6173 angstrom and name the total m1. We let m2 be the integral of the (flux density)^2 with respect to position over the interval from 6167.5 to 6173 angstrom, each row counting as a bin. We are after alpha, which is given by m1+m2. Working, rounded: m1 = 36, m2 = 450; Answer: 485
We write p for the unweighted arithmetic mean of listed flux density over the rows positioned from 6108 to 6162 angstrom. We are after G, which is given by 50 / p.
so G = 4.7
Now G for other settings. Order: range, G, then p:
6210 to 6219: 4.6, 10.9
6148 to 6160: 5.1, 9.8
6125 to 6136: 4.7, 10.7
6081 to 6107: 5.1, 9.9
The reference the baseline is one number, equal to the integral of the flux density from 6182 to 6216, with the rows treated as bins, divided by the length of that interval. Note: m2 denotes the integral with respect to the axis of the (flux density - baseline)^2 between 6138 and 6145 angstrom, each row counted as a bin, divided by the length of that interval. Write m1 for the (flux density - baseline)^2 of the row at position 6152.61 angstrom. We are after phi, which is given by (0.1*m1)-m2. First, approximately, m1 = 0.0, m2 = 3.1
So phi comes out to -3.14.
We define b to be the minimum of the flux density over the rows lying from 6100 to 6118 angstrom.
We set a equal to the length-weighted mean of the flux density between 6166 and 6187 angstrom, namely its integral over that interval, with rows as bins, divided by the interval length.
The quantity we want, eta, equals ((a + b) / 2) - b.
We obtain 0.95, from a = 10.5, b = 8.55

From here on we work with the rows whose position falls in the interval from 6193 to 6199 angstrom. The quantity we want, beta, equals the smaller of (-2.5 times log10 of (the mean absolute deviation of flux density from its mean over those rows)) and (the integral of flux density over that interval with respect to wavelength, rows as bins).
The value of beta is 0.8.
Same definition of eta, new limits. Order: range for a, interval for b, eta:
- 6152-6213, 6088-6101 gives 1.15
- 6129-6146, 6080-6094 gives 1.53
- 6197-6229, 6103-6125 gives 0.90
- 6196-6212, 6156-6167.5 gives 1.04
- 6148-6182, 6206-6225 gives 0.46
